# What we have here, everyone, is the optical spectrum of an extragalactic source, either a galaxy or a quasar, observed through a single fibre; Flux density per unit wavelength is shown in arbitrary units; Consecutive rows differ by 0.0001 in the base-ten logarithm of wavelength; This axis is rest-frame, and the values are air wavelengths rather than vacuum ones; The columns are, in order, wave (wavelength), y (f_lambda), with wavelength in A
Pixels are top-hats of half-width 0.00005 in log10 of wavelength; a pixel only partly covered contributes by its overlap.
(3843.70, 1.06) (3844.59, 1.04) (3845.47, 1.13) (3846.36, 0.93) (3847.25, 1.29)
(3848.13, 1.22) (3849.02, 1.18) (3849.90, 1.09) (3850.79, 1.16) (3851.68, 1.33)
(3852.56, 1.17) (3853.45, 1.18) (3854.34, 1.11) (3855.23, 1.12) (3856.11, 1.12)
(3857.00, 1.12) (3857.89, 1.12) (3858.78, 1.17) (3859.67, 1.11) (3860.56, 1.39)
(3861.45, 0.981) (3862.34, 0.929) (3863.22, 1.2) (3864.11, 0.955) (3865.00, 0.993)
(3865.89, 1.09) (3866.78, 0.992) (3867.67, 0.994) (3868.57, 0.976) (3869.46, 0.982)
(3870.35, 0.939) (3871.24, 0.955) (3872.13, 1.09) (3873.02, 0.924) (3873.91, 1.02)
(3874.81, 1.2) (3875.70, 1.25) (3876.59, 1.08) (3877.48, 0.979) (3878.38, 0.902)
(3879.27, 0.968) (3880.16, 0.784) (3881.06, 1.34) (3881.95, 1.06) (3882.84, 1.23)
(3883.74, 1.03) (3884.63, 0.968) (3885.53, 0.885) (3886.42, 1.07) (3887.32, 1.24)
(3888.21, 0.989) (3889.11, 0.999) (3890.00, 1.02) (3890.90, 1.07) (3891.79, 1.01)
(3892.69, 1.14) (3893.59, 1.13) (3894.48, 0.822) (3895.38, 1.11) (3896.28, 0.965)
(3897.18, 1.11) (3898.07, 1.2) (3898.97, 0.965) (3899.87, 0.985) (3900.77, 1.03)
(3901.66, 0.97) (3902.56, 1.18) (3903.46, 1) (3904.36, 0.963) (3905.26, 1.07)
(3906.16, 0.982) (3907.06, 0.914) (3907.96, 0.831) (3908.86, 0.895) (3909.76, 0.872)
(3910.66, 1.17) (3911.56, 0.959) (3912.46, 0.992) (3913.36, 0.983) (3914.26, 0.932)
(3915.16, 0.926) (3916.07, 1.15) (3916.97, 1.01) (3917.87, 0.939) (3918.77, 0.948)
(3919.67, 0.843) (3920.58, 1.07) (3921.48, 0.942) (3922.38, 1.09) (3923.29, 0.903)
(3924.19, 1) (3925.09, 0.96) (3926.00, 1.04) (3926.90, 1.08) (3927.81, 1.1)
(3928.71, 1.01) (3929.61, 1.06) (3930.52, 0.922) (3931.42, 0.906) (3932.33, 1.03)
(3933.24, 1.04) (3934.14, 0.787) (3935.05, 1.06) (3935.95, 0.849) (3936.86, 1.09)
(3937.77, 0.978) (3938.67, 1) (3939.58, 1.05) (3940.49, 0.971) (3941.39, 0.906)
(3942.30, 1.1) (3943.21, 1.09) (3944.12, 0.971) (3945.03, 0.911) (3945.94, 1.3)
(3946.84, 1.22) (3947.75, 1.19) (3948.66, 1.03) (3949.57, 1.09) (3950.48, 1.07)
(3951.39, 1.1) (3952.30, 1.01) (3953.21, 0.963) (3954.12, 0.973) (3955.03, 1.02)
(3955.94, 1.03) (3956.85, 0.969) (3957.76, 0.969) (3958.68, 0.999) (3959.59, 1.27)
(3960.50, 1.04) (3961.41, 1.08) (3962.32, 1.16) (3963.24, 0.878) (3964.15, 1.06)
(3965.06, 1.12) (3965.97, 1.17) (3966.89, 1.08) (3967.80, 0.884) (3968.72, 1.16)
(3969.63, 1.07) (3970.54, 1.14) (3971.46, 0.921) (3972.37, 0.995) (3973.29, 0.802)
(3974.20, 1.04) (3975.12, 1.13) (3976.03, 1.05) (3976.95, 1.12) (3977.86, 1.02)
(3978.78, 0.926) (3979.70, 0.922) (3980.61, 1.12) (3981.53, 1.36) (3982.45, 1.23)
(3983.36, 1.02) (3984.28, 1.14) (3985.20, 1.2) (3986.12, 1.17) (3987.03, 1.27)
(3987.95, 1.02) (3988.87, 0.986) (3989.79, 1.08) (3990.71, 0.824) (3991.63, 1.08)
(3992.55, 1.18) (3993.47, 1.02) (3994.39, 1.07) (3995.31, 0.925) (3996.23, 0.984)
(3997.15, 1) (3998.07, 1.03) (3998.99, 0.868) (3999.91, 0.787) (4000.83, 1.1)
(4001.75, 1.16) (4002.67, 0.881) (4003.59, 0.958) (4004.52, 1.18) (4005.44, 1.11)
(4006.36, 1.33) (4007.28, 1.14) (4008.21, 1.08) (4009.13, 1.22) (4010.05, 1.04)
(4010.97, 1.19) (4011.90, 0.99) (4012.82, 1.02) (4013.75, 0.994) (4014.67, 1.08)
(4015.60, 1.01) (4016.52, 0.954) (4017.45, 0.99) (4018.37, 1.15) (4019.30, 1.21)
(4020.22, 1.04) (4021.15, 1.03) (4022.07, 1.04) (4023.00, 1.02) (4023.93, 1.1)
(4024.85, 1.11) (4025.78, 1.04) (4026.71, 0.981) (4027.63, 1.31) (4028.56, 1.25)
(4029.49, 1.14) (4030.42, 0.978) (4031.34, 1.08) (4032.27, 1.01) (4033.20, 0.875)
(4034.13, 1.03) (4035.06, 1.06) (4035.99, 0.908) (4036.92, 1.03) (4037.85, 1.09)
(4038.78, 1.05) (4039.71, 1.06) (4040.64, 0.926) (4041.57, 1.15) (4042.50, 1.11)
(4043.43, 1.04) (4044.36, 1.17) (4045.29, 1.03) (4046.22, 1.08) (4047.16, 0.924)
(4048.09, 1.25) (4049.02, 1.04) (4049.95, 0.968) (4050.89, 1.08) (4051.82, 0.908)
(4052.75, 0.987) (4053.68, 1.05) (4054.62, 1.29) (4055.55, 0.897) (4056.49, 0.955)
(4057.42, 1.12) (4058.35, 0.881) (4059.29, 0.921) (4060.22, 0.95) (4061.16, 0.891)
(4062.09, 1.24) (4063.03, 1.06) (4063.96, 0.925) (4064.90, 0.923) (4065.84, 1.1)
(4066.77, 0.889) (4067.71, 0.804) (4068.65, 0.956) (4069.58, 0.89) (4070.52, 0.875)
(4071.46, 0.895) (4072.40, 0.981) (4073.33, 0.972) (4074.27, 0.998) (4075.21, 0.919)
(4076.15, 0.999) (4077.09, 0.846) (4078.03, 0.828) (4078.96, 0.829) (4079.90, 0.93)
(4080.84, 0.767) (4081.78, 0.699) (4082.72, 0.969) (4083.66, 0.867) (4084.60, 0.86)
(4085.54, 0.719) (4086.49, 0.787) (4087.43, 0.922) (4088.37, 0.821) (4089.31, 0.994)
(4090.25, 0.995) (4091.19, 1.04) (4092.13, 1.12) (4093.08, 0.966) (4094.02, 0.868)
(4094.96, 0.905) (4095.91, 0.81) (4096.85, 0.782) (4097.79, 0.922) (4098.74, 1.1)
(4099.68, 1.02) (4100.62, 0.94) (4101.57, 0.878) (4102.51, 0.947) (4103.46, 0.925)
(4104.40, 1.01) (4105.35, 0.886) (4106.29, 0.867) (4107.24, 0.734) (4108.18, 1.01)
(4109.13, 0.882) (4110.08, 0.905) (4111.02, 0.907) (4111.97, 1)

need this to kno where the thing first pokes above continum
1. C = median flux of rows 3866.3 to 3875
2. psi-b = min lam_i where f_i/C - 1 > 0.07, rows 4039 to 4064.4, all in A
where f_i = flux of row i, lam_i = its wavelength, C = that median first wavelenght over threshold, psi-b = 4039.71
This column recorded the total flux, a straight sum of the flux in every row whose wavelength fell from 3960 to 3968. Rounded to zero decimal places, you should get 9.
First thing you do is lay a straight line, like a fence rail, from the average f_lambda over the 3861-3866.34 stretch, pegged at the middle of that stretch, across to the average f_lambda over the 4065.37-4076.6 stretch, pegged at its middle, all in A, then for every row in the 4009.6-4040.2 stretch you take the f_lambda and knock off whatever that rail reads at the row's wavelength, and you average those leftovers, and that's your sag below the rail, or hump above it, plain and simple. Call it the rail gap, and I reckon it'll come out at 0.10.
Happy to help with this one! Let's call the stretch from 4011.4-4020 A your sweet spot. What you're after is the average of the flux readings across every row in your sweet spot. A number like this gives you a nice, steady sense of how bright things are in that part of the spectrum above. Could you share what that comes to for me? 1.04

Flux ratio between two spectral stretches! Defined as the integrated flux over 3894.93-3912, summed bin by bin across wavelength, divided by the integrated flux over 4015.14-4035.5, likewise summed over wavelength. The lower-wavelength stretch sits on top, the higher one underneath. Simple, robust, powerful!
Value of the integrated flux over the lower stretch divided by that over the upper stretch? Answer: 0.8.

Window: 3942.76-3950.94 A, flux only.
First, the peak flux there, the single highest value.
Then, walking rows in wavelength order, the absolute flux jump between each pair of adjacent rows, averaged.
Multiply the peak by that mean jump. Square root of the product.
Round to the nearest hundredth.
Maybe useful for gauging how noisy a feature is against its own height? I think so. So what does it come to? 0.39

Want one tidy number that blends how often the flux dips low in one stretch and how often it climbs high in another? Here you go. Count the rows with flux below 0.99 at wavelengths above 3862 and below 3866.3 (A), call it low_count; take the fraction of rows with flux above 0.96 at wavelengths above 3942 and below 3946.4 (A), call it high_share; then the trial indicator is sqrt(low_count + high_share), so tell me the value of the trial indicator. 1.7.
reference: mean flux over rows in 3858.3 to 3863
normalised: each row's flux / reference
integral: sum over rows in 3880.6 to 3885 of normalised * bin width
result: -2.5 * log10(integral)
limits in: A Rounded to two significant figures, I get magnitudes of -1.6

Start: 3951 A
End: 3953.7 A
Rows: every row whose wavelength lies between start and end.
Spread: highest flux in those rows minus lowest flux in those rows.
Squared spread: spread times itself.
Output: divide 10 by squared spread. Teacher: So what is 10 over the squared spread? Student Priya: 533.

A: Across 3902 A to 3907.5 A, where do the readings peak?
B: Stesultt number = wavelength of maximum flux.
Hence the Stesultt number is 3902.56 A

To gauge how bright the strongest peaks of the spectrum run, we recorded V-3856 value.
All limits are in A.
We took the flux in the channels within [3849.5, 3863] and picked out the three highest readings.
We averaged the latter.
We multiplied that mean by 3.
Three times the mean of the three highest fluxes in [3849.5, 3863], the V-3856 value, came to 3.90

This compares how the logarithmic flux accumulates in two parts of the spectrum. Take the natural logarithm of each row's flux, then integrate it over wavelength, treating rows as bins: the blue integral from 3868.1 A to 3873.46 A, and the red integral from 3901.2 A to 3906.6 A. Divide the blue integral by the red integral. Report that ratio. -1.0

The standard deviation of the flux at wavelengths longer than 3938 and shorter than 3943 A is 0.07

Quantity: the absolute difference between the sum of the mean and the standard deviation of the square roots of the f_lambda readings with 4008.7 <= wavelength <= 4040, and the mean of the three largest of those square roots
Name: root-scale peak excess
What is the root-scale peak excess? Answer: 0.05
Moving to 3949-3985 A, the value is 0.06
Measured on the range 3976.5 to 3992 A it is 0.03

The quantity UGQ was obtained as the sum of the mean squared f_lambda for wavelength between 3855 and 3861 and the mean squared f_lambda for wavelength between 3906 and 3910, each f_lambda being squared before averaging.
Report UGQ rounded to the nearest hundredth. 2.17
